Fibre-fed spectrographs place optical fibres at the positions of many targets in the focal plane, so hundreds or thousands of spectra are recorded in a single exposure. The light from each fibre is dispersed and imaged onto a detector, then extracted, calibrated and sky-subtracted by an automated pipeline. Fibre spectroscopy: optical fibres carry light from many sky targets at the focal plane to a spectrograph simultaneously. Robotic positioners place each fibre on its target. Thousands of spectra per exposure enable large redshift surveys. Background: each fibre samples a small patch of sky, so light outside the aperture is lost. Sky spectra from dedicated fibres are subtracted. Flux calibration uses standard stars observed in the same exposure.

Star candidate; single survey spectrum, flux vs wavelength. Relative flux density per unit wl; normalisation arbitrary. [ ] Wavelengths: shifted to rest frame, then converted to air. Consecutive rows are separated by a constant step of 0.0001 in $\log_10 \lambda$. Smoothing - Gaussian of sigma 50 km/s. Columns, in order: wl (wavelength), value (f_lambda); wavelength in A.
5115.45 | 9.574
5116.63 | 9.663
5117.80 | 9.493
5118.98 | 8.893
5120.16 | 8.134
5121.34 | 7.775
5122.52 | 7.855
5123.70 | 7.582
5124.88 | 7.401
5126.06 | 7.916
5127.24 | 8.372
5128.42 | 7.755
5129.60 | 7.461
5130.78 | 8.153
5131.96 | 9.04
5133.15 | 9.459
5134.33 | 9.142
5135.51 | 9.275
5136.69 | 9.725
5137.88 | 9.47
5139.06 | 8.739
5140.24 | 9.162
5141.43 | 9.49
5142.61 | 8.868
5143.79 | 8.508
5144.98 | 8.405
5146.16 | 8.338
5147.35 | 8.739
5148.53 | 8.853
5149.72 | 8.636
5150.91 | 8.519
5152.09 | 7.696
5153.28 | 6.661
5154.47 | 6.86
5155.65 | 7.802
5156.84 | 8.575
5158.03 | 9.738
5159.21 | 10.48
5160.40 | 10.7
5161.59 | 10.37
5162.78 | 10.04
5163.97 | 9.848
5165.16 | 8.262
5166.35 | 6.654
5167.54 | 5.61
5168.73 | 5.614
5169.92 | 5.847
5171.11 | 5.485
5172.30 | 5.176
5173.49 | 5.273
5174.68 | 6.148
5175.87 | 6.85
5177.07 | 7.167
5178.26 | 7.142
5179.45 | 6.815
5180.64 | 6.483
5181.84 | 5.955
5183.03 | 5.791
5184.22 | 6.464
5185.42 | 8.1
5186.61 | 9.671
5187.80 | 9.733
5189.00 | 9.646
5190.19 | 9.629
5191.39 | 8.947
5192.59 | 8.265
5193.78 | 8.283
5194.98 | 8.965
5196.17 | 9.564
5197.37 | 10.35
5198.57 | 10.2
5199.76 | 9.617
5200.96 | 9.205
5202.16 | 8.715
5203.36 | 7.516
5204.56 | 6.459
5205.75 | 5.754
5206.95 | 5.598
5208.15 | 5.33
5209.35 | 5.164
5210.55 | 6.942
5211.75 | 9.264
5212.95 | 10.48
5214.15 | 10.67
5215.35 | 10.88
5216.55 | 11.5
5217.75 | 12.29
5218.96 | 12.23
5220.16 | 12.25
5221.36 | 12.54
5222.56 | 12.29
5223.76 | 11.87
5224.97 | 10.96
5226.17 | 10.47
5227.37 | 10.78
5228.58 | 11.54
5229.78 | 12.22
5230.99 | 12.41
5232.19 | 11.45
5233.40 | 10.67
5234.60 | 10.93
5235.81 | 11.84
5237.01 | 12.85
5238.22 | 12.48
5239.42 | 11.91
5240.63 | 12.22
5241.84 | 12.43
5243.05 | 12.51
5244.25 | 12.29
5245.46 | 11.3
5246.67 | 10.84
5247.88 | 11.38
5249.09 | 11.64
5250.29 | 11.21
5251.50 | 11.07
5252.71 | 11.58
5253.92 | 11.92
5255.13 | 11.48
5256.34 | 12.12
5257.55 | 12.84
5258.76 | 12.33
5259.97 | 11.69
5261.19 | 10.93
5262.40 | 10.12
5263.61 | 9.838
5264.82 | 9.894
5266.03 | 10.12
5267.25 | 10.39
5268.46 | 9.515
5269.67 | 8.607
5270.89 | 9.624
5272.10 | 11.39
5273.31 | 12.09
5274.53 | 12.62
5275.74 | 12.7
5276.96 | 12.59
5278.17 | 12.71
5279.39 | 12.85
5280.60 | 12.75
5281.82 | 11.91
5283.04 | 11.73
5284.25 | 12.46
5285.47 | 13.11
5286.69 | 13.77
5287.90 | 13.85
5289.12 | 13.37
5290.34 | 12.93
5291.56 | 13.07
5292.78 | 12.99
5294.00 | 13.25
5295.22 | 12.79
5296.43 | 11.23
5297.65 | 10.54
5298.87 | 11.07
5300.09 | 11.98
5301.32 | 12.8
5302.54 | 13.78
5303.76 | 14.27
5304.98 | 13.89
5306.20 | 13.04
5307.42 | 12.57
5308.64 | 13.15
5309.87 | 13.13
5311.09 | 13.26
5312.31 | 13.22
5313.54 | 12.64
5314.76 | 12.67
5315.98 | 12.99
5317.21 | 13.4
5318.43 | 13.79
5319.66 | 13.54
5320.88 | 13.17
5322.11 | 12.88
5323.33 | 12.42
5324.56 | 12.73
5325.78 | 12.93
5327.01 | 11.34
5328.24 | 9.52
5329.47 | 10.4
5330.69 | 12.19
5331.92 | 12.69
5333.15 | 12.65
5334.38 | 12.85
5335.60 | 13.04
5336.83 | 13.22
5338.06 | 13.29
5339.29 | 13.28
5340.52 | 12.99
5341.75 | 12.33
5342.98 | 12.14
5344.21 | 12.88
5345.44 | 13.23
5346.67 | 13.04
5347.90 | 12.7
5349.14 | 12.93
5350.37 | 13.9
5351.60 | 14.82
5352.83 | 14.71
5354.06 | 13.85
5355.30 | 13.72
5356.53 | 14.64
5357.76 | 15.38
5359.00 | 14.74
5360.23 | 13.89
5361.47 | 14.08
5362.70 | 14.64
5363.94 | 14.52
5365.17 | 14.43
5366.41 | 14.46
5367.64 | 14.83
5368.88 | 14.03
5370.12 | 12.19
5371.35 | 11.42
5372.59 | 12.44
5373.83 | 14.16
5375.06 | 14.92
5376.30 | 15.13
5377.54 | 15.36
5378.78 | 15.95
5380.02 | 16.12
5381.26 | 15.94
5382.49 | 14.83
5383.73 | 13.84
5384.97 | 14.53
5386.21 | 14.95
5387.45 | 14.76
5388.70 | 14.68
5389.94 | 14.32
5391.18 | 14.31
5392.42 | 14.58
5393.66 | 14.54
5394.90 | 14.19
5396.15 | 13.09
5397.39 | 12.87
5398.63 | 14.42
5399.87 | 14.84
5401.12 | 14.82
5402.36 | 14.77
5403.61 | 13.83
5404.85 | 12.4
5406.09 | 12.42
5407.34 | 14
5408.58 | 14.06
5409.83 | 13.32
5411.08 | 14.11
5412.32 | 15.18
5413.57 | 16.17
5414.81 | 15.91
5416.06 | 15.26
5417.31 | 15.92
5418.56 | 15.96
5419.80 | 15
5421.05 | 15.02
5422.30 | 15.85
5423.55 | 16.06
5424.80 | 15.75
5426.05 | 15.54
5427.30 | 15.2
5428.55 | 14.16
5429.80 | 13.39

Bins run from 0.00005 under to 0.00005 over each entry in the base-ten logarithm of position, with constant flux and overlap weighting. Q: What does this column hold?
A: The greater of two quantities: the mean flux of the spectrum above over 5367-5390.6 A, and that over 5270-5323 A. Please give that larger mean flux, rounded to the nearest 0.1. 14.4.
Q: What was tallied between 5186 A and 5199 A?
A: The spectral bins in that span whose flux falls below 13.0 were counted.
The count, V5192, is 11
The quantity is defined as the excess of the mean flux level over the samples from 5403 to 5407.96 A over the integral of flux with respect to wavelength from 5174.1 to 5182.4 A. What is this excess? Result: -42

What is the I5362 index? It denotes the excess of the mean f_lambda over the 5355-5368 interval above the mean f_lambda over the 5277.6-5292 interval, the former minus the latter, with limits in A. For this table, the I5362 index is 1.6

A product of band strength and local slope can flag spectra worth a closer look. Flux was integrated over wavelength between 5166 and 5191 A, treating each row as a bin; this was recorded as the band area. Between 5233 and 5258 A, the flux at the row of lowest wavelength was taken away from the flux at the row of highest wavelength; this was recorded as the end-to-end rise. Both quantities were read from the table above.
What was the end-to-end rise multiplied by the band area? 376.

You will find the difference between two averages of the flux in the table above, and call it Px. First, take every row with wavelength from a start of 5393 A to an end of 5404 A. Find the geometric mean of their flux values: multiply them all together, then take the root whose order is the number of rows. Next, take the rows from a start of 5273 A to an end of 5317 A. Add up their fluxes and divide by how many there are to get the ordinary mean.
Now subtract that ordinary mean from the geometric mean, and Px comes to 1.4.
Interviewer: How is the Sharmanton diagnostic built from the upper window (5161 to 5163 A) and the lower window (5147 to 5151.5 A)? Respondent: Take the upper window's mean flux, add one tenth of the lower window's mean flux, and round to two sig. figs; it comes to 11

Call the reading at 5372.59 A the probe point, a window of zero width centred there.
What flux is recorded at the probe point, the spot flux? 12.44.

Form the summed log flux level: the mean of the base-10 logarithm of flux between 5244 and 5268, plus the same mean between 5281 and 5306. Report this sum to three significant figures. 2.15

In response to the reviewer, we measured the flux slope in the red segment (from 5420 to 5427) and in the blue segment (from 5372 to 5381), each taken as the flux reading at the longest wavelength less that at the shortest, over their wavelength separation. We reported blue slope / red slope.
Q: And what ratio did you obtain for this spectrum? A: 4.8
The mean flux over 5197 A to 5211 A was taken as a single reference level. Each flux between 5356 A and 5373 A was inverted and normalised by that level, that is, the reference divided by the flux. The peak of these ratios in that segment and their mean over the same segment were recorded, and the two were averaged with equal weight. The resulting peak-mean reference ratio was 0.60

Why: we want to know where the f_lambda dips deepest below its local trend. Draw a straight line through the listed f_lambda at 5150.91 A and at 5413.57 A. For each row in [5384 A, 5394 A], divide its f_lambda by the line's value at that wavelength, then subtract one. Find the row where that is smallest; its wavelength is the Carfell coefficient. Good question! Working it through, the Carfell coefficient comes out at 5391.18 A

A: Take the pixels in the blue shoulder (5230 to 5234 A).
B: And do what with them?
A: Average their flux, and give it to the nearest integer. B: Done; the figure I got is 12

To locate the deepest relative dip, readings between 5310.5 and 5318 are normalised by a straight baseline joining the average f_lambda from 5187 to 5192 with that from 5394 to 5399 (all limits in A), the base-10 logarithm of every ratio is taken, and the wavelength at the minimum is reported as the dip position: 5313.54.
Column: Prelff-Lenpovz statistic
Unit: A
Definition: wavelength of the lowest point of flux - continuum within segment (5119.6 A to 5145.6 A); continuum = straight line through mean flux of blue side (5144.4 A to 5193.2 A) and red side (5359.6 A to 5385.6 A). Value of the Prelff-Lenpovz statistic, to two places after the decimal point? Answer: 5129.60 A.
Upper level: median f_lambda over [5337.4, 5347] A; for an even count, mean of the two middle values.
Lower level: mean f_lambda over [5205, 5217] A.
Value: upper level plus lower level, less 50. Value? -29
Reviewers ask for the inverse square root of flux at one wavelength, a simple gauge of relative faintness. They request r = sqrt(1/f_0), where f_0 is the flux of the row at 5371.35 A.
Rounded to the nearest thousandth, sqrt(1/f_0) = 0.296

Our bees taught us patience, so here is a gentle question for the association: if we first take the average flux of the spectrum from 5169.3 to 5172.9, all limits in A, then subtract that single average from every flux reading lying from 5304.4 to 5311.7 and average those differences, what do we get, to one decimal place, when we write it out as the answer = 7.7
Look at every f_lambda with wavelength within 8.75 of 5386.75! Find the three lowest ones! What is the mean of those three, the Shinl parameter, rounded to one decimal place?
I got 14.1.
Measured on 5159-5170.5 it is 5.7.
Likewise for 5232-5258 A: 10.8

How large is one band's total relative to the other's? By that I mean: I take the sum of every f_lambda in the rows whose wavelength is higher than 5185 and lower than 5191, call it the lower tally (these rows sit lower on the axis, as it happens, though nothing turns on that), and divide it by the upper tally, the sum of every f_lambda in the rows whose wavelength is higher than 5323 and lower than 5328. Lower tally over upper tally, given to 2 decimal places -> 0.95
